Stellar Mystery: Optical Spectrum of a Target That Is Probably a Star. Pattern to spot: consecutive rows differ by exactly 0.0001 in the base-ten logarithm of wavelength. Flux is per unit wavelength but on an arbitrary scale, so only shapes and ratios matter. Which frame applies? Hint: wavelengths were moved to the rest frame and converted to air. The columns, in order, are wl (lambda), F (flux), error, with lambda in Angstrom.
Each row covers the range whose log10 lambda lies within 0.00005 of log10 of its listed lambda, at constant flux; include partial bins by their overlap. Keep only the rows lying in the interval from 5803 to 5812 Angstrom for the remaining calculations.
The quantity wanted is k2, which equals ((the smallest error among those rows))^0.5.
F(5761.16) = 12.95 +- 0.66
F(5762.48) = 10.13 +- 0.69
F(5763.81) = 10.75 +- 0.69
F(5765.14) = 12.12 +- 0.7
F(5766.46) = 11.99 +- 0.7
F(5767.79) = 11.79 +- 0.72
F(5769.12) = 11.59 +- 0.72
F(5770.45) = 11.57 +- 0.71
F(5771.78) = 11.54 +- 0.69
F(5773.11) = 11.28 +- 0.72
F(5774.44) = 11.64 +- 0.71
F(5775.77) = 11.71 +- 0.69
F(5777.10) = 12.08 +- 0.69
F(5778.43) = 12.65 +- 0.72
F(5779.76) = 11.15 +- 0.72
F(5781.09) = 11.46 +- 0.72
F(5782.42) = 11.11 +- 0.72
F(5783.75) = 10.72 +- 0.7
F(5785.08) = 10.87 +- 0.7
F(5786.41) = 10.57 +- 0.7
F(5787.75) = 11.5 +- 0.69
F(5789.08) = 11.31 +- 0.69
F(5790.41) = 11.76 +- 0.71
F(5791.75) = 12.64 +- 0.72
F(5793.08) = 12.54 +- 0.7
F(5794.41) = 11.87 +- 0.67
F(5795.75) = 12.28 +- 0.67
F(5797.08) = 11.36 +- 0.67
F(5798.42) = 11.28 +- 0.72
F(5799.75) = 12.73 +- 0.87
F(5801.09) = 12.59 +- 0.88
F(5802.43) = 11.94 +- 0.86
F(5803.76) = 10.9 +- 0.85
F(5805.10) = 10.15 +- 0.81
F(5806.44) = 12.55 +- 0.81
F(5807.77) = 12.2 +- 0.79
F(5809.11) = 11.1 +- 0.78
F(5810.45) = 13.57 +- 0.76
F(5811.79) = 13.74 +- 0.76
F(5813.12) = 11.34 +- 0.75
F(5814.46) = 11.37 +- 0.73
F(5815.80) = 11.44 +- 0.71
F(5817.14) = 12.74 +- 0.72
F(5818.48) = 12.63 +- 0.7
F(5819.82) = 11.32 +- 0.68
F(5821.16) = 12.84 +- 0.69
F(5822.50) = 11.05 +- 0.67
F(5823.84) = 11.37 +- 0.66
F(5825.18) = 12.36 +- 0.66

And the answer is 0.872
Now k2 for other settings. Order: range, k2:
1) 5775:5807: 0.819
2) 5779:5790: 0.831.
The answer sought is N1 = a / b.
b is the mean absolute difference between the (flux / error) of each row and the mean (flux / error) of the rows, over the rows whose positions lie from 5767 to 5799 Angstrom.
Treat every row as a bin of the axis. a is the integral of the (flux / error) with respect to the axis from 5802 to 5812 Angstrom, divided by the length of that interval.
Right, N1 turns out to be 20.1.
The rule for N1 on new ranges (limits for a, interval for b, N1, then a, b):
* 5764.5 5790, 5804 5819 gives 11.6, 16.3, 1.4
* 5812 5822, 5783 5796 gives 18.0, 16.9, 0.9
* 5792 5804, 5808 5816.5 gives 13.3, 16.0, 1.2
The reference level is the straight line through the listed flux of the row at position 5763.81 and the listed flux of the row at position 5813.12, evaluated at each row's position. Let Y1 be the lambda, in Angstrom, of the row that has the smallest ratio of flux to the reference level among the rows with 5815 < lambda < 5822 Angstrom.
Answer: 5819.82 Angstrom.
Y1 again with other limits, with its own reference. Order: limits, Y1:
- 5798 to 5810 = 5805.10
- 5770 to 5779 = 5773.11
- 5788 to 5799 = 5798.42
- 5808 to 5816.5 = 5809.11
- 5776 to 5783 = 5782.42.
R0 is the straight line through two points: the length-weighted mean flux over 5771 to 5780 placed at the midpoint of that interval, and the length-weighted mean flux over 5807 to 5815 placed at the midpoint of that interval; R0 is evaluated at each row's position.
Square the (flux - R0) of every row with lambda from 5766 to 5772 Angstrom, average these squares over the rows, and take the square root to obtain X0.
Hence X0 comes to 0.2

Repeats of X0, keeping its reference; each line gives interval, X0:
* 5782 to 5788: 1.0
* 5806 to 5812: 1.0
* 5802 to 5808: 1.1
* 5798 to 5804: 0.8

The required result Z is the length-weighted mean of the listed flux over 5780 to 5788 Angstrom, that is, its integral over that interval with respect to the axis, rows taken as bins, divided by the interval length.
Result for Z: 11.0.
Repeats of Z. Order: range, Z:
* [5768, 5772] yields 11.6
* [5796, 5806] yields 11.6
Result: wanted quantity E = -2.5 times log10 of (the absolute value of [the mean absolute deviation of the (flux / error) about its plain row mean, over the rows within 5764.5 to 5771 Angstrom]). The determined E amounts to 0.8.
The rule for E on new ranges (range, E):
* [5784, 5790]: 0.5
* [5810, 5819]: -0.1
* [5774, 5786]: 0.3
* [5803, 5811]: -0.5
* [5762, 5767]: 0.0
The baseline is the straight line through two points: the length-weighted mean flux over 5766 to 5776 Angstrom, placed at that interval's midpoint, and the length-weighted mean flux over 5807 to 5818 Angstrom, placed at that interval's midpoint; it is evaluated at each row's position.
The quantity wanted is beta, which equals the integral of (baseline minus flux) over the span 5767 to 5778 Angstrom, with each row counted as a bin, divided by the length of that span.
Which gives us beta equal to -0.03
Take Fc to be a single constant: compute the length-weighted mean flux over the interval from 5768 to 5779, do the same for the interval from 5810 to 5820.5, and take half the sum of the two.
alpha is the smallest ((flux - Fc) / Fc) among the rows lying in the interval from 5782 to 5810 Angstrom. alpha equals -0.15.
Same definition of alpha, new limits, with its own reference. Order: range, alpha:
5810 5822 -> -0.06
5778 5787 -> -0.12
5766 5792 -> -0.12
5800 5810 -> -0.15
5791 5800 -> -0.06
